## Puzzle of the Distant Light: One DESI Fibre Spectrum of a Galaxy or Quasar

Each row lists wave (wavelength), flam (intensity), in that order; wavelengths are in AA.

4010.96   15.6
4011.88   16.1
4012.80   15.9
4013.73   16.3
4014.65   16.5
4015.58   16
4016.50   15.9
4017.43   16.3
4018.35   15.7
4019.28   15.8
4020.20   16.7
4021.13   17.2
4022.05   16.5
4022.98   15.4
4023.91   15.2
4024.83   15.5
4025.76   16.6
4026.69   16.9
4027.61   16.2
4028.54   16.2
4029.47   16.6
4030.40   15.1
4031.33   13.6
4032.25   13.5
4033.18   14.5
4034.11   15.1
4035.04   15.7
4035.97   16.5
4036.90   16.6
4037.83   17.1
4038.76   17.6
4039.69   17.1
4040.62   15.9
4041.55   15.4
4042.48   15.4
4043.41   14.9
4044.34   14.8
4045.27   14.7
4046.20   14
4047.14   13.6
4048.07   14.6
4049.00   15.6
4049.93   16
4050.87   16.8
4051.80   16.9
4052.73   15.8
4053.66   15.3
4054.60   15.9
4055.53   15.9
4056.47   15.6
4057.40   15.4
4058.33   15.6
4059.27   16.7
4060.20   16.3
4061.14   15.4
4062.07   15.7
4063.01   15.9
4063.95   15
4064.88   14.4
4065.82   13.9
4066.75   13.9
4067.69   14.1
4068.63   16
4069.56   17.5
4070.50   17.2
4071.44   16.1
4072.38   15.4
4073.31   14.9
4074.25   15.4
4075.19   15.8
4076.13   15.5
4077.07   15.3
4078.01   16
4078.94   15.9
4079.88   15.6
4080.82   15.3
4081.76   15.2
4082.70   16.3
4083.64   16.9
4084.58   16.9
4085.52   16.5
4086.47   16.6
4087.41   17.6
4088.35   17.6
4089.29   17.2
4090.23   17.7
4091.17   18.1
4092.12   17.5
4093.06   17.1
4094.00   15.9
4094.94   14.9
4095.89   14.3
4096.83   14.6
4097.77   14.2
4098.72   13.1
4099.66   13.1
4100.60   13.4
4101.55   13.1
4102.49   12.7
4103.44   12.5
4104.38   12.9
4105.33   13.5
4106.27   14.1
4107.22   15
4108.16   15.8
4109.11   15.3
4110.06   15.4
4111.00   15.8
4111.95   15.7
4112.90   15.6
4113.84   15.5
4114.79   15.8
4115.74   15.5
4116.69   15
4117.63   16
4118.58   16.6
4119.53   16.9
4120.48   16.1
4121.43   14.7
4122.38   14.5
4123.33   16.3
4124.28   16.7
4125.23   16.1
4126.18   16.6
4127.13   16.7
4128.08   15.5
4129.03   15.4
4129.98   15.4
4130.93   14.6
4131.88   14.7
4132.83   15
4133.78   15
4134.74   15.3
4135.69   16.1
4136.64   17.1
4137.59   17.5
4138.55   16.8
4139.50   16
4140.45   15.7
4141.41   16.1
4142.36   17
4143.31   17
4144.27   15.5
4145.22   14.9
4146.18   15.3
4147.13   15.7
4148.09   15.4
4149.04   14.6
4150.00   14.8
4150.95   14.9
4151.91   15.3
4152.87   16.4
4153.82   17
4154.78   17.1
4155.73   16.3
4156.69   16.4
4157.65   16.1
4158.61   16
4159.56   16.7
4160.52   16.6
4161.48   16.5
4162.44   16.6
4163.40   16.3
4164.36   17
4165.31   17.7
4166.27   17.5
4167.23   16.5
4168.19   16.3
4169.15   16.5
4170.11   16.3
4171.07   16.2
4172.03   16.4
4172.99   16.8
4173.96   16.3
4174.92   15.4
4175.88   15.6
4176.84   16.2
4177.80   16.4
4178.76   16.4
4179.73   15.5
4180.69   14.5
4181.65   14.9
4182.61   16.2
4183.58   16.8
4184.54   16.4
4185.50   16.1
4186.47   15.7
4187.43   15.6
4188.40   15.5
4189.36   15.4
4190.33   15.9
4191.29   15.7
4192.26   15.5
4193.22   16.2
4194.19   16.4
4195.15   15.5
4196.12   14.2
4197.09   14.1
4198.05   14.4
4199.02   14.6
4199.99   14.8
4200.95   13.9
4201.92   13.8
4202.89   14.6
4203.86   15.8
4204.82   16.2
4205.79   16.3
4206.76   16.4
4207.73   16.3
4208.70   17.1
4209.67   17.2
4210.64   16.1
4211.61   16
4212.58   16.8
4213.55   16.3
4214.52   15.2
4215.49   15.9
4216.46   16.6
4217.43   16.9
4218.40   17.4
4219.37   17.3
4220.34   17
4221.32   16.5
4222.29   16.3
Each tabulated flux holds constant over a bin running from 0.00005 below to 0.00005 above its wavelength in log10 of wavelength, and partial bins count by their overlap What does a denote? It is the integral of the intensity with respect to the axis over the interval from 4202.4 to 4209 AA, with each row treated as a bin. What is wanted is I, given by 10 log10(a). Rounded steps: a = 106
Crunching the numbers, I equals 20.3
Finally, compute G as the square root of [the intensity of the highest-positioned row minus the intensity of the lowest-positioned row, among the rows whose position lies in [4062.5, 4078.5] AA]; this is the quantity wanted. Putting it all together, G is 0.32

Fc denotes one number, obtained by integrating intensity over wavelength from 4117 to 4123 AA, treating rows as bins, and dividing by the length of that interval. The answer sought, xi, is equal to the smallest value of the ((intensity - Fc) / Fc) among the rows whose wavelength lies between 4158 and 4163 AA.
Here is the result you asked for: 0.01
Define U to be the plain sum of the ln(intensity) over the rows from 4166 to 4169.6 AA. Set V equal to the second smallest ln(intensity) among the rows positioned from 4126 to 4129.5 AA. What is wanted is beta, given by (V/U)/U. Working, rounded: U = 11.3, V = 2.74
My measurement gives 0.0216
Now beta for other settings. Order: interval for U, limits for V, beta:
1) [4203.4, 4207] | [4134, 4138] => 0.0224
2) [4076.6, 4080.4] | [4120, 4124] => 0.0222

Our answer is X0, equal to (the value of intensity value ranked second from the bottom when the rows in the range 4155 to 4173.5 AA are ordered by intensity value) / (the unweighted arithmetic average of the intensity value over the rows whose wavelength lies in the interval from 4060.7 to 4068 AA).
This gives 1.089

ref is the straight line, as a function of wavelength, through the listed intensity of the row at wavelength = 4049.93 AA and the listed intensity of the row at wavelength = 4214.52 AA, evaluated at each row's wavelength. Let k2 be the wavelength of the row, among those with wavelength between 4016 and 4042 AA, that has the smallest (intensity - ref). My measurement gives 4032.25 AA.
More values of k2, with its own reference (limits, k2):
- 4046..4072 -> 4047.14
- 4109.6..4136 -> 4122.38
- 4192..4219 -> 4201.92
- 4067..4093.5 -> 4067.69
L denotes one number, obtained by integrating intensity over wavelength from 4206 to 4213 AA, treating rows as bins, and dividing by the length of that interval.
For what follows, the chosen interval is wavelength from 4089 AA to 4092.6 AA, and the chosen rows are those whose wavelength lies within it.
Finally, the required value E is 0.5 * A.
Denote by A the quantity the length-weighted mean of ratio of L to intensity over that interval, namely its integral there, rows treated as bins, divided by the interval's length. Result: 0.47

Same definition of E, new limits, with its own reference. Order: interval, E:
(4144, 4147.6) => 0.54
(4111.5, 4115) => 0.53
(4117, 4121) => 0.51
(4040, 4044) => 0.54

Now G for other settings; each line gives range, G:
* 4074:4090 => 1.34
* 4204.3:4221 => 0.89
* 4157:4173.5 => 0.84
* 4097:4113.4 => 1.18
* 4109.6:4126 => 0.84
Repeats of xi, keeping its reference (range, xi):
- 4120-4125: -0.08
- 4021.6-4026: -0.04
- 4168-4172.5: 0.03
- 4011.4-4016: 0.01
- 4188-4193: -0.02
